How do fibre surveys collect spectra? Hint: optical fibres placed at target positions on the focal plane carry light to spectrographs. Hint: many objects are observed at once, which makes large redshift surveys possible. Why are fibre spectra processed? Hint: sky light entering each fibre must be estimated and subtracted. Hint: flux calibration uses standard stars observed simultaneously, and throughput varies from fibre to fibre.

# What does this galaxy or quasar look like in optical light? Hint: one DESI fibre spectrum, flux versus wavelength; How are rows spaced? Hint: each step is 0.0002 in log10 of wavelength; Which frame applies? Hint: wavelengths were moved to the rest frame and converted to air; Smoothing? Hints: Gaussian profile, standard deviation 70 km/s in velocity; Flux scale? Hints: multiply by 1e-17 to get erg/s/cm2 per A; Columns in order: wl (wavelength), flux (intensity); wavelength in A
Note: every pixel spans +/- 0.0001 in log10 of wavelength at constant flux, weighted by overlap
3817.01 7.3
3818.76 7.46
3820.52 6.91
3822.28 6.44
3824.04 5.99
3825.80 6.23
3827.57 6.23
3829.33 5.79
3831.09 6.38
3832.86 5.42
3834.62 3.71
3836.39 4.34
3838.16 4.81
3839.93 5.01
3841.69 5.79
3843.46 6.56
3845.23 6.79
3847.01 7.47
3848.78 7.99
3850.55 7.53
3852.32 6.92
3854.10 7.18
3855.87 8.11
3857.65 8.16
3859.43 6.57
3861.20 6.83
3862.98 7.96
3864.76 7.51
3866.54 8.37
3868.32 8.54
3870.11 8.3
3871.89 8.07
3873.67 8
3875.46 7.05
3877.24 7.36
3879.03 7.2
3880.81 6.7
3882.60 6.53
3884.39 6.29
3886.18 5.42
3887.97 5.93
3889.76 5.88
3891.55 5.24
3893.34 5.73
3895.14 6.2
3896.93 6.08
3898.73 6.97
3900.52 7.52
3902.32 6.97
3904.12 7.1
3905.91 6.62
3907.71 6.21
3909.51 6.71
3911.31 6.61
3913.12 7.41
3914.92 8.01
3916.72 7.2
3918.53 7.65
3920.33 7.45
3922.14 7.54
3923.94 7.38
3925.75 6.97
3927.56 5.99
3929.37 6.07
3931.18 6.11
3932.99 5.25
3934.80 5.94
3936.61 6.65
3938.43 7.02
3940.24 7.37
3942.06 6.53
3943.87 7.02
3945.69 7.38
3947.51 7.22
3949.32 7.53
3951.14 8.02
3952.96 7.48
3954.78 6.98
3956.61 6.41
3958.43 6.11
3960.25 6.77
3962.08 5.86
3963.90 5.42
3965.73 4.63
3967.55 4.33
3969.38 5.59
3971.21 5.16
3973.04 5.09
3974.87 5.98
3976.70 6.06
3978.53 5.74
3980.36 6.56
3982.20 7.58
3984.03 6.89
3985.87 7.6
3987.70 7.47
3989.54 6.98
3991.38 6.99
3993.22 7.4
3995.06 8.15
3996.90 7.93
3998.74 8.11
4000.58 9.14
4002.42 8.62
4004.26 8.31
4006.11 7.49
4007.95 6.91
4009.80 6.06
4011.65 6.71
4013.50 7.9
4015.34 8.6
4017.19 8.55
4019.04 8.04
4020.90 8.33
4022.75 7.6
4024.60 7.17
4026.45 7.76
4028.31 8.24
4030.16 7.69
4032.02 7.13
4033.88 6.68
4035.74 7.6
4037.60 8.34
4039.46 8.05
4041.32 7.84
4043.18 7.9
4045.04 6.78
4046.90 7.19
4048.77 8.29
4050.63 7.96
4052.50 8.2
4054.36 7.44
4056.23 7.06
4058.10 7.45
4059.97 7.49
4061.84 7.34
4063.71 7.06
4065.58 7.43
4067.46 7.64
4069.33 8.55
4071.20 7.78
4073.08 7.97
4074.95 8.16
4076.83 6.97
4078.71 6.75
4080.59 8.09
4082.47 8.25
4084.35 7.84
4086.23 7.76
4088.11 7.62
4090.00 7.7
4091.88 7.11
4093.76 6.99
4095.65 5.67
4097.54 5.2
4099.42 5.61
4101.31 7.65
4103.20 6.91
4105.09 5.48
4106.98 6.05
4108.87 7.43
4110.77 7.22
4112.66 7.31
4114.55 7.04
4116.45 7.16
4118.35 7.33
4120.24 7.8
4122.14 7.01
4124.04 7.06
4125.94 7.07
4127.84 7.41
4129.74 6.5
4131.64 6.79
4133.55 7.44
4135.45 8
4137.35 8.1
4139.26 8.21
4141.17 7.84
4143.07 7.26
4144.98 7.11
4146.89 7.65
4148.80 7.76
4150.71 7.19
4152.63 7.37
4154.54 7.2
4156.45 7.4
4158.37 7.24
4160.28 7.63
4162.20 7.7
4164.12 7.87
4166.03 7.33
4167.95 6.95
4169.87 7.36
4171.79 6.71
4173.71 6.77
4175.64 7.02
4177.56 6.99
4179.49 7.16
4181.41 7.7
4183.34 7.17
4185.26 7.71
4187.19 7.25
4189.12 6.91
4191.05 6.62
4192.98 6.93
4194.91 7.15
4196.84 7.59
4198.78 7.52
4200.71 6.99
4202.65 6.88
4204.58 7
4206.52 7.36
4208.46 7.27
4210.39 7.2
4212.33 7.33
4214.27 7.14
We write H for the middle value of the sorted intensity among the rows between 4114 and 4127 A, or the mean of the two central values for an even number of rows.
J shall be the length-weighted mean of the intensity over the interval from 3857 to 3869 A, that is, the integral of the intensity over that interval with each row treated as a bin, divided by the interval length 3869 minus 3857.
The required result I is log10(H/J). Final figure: -0.04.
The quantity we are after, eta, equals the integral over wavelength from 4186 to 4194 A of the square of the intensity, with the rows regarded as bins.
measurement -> 387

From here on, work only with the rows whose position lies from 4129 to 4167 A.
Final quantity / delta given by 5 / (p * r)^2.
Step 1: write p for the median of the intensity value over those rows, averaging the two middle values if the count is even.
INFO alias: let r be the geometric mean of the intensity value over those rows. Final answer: 0.0016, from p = 7.4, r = 7.5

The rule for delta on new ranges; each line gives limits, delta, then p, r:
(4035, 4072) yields 0.0015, 7.6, 7.7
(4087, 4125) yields 0.0021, 7.1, 6.8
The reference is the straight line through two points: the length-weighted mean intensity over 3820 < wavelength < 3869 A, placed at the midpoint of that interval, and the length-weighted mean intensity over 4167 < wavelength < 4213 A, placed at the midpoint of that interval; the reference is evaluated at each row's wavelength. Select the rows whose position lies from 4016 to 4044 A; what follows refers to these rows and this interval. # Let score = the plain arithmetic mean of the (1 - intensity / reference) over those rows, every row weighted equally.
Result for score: -0.13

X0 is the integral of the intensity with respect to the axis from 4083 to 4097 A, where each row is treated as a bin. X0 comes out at 101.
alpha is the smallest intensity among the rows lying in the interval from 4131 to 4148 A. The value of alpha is 6.79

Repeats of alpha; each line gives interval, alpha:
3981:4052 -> 6.06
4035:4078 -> 6.78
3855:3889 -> 5.42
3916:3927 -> 6.97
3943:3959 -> 6.11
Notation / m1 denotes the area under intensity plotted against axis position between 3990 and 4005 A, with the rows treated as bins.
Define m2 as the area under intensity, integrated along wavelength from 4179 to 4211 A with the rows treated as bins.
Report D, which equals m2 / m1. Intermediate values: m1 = 121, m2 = 231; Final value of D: 1.9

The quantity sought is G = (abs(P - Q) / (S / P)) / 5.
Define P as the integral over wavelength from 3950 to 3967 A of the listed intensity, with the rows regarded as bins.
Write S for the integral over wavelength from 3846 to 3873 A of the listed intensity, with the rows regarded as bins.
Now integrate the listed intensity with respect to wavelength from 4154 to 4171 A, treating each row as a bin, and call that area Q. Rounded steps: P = 108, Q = 126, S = 208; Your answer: 2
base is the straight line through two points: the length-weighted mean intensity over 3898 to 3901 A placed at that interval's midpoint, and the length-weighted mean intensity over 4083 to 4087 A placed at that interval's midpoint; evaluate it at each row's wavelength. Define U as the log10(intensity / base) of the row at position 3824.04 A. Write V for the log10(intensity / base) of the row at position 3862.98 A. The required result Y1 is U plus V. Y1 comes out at -0.018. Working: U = -0.067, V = 0.05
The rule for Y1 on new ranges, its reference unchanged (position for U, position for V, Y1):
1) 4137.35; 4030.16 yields 0.005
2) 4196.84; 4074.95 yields -0.016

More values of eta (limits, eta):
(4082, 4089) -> 431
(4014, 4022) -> 557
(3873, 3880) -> 382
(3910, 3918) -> 427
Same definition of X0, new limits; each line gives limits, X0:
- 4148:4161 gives 96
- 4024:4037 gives 97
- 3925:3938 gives 80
